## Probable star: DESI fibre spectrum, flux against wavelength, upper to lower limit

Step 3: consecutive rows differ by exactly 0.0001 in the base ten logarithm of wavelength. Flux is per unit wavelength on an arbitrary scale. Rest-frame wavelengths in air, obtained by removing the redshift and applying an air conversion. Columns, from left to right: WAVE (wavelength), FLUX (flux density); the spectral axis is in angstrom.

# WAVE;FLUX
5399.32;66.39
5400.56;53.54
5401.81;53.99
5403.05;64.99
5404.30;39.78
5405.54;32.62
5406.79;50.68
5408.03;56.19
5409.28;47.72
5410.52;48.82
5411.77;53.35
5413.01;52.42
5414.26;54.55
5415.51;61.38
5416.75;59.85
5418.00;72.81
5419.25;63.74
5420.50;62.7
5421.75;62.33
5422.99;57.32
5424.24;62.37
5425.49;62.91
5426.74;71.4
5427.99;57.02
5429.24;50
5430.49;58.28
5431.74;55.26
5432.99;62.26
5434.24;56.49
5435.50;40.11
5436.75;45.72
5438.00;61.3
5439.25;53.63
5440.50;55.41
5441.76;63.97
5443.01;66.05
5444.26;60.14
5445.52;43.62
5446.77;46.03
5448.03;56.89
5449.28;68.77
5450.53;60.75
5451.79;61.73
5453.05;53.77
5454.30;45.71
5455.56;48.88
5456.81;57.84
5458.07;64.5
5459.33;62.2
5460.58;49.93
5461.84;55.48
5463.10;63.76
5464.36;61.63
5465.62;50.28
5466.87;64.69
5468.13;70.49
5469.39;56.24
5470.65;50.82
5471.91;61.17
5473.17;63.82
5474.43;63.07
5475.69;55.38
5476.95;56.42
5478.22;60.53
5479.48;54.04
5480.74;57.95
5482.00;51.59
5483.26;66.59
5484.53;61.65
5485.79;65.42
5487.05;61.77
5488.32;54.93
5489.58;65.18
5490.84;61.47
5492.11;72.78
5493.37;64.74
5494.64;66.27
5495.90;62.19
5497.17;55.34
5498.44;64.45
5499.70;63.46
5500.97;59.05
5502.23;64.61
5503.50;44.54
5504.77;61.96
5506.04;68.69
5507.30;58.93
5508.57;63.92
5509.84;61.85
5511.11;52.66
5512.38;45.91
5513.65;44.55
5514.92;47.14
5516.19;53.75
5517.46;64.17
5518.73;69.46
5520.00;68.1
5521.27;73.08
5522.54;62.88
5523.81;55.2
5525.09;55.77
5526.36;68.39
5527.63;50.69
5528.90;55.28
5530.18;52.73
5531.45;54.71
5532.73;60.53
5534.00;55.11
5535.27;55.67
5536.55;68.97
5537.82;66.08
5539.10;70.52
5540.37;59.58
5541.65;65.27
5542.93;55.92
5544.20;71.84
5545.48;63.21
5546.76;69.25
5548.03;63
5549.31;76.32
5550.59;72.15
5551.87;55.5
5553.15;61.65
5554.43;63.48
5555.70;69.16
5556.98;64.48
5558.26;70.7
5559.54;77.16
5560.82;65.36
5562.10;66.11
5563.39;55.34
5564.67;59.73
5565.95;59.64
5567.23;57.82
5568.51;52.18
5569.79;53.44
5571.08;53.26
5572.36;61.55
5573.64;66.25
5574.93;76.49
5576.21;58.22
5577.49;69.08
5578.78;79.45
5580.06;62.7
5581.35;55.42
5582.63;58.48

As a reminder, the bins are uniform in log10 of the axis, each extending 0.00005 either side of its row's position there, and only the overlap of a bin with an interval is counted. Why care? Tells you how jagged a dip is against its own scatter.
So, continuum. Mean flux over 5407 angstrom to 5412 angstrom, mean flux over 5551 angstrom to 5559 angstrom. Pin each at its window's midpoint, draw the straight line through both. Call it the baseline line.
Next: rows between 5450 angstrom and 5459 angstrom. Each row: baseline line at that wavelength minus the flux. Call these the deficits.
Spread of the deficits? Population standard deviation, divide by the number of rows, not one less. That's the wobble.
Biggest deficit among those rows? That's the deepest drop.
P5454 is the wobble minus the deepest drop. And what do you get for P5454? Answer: -3.2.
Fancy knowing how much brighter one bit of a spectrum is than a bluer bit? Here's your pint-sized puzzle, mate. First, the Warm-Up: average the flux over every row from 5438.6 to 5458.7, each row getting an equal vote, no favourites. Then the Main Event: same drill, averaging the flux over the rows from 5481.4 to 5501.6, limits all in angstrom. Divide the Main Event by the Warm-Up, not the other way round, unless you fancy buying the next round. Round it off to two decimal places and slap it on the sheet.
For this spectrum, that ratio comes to 1.10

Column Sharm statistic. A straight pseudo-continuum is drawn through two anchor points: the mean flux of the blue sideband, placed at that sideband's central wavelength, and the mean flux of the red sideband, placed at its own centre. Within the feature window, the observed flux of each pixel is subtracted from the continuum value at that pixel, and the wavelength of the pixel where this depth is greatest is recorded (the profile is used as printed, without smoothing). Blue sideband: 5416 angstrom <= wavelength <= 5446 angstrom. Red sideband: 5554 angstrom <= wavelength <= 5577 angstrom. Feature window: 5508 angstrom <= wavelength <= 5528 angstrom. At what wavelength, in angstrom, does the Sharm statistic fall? 5513.65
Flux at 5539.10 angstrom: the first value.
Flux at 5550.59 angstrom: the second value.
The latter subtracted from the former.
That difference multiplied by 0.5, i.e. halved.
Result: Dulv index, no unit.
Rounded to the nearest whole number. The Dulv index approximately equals -1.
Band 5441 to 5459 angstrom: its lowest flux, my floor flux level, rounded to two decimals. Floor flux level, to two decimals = 43.62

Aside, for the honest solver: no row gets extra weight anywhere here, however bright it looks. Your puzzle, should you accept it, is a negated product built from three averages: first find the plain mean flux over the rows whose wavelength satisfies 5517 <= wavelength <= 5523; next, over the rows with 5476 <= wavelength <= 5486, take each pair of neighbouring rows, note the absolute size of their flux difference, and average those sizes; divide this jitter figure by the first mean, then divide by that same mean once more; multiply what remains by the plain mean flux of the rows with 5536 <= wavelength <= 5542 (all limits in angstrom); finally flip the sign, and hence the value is -0.09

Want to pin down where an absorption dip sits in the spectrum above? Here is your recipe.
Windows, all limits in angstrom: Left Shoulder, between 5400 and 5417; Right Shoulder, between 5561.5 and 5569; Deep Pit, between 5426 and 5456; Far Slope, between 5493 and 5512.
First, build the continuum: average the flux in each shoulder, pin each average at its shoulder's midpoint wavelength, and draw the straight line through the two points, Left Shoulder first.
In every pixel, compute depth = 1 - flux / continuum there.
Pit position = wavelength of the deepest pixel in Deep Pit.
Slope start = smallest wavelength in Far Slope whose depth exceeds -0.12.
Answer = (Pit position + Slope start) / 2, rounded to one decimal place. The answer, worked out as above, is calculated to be 5465.7 angstrom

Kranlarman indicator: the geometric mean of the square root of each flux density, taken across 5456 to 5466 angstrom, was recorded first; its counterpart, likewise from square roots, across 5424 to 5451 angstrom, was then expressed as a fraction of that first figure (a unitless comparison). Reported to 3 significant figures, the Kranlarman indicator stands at 0.988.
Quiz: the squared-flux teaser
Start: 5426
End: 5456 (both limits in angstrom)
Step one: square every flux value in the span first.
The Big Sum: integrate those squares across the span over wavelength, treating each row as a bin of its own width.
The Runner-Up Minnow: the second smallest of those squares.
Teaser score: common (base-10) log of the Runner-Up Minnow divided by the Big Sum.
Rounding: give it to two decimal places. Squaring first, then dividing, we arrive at -1.70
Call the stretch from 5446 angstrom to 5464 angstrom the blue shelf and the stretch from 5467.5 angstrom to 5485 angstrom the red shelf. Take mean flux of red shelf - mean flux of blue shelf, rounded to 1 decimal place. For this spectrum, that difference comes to 2.4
